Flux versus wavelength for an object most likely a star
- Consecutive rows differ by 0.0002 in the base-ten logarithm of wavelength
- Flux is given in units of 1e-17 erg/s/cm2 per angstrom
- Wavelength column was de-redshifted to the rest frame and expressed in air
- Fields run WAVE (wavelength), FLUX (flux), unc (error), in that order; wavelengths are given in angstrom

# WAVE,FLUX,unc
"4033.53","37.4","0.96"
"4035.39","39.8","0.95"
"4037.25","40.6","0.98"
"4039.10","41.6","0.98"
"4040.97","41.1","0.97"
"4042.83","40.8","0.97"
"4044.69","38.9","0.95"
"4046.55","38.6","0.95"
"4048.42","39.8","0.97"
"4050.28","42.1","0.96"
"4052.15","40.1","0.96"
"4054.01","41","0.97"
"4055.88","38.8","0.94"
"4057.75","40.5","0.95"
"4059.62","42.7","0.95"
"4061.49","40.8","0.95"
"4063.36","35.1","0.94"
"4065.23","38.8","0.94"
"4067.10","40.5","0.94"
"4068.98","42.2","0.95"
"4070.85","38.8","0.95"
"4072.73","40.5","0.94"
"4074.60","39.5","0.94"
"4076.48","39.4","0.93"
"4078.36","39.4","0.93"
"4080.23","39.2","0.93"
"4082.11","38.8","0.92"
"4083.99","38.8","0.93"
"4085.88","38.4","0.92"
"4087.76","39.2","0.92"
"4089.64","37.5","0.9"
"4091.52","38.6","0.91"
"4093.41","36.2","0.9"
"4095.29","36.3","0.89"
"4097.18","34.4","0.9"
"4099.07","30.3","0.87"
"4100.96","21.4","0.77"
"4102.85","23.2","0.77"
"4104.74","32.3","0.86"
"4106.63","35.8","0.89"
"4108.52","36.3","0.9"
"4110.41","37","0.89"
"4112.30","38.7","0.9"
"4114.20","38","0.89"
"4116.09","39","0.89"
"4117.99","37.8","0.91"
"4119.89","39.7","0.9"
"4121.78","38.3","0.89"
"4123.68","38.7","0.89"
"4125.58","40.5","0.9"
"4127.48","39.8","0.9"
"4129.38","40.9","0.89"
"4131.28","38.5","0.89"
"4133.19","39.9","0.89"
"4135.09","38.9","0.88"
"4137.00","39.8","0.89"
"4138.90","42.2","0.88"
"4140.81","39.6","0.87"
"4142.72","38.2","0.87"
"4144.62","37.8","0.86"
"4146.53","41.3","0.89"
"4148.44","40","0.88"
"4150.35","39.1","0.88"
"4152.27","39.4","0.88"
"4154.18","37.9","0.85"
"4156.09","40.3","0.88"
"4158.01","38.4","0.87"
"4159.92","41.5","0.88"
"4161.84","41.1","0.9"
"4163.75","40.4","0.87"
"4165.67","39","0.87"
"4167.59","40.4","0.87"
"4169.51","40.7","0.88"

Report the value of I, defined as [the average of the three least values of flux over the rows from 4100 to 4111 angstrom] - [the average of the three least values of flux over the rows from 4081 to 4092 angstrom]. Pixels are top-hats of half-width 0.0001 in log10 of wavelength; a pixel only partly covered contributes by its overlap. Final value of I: -12.5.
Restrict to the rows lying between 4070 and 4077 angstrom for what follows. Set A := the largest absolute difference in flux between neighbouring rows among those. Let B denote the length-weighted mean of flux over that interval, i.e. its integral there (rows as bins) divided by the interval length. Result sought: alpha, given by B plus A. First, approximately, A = 1.7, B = 39.6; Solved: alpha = 41.3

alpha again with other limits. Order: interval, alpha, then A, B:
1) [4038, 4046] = 42.4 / 1.9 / 40.5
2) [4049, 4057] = 42.7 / 2.2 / 40.5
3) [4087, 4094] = 40.3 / 2.4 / 37.9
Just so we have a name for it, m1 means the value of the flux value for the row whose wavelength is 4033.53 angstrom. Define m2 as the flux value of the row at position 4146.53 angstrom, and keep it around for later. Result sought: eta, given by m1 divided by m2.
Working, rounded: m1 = 37.4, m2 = 41.3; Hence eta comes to 0.91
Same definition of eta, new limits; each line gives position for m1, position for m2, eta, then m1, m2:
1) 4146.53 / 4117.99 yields 1.09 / 41.3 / 37.8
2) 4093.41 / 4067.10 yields 0.89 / 36.2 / 40.5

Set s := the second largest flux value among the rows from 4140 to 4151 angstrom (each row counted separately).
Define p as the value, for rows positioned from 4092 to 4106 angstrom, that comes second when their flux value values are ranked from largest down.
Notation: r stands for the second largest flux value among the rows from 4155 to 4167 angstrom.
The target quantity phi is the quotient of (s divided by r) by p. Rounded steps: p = 36.2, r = 41.1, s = 40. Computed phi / 0.0269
